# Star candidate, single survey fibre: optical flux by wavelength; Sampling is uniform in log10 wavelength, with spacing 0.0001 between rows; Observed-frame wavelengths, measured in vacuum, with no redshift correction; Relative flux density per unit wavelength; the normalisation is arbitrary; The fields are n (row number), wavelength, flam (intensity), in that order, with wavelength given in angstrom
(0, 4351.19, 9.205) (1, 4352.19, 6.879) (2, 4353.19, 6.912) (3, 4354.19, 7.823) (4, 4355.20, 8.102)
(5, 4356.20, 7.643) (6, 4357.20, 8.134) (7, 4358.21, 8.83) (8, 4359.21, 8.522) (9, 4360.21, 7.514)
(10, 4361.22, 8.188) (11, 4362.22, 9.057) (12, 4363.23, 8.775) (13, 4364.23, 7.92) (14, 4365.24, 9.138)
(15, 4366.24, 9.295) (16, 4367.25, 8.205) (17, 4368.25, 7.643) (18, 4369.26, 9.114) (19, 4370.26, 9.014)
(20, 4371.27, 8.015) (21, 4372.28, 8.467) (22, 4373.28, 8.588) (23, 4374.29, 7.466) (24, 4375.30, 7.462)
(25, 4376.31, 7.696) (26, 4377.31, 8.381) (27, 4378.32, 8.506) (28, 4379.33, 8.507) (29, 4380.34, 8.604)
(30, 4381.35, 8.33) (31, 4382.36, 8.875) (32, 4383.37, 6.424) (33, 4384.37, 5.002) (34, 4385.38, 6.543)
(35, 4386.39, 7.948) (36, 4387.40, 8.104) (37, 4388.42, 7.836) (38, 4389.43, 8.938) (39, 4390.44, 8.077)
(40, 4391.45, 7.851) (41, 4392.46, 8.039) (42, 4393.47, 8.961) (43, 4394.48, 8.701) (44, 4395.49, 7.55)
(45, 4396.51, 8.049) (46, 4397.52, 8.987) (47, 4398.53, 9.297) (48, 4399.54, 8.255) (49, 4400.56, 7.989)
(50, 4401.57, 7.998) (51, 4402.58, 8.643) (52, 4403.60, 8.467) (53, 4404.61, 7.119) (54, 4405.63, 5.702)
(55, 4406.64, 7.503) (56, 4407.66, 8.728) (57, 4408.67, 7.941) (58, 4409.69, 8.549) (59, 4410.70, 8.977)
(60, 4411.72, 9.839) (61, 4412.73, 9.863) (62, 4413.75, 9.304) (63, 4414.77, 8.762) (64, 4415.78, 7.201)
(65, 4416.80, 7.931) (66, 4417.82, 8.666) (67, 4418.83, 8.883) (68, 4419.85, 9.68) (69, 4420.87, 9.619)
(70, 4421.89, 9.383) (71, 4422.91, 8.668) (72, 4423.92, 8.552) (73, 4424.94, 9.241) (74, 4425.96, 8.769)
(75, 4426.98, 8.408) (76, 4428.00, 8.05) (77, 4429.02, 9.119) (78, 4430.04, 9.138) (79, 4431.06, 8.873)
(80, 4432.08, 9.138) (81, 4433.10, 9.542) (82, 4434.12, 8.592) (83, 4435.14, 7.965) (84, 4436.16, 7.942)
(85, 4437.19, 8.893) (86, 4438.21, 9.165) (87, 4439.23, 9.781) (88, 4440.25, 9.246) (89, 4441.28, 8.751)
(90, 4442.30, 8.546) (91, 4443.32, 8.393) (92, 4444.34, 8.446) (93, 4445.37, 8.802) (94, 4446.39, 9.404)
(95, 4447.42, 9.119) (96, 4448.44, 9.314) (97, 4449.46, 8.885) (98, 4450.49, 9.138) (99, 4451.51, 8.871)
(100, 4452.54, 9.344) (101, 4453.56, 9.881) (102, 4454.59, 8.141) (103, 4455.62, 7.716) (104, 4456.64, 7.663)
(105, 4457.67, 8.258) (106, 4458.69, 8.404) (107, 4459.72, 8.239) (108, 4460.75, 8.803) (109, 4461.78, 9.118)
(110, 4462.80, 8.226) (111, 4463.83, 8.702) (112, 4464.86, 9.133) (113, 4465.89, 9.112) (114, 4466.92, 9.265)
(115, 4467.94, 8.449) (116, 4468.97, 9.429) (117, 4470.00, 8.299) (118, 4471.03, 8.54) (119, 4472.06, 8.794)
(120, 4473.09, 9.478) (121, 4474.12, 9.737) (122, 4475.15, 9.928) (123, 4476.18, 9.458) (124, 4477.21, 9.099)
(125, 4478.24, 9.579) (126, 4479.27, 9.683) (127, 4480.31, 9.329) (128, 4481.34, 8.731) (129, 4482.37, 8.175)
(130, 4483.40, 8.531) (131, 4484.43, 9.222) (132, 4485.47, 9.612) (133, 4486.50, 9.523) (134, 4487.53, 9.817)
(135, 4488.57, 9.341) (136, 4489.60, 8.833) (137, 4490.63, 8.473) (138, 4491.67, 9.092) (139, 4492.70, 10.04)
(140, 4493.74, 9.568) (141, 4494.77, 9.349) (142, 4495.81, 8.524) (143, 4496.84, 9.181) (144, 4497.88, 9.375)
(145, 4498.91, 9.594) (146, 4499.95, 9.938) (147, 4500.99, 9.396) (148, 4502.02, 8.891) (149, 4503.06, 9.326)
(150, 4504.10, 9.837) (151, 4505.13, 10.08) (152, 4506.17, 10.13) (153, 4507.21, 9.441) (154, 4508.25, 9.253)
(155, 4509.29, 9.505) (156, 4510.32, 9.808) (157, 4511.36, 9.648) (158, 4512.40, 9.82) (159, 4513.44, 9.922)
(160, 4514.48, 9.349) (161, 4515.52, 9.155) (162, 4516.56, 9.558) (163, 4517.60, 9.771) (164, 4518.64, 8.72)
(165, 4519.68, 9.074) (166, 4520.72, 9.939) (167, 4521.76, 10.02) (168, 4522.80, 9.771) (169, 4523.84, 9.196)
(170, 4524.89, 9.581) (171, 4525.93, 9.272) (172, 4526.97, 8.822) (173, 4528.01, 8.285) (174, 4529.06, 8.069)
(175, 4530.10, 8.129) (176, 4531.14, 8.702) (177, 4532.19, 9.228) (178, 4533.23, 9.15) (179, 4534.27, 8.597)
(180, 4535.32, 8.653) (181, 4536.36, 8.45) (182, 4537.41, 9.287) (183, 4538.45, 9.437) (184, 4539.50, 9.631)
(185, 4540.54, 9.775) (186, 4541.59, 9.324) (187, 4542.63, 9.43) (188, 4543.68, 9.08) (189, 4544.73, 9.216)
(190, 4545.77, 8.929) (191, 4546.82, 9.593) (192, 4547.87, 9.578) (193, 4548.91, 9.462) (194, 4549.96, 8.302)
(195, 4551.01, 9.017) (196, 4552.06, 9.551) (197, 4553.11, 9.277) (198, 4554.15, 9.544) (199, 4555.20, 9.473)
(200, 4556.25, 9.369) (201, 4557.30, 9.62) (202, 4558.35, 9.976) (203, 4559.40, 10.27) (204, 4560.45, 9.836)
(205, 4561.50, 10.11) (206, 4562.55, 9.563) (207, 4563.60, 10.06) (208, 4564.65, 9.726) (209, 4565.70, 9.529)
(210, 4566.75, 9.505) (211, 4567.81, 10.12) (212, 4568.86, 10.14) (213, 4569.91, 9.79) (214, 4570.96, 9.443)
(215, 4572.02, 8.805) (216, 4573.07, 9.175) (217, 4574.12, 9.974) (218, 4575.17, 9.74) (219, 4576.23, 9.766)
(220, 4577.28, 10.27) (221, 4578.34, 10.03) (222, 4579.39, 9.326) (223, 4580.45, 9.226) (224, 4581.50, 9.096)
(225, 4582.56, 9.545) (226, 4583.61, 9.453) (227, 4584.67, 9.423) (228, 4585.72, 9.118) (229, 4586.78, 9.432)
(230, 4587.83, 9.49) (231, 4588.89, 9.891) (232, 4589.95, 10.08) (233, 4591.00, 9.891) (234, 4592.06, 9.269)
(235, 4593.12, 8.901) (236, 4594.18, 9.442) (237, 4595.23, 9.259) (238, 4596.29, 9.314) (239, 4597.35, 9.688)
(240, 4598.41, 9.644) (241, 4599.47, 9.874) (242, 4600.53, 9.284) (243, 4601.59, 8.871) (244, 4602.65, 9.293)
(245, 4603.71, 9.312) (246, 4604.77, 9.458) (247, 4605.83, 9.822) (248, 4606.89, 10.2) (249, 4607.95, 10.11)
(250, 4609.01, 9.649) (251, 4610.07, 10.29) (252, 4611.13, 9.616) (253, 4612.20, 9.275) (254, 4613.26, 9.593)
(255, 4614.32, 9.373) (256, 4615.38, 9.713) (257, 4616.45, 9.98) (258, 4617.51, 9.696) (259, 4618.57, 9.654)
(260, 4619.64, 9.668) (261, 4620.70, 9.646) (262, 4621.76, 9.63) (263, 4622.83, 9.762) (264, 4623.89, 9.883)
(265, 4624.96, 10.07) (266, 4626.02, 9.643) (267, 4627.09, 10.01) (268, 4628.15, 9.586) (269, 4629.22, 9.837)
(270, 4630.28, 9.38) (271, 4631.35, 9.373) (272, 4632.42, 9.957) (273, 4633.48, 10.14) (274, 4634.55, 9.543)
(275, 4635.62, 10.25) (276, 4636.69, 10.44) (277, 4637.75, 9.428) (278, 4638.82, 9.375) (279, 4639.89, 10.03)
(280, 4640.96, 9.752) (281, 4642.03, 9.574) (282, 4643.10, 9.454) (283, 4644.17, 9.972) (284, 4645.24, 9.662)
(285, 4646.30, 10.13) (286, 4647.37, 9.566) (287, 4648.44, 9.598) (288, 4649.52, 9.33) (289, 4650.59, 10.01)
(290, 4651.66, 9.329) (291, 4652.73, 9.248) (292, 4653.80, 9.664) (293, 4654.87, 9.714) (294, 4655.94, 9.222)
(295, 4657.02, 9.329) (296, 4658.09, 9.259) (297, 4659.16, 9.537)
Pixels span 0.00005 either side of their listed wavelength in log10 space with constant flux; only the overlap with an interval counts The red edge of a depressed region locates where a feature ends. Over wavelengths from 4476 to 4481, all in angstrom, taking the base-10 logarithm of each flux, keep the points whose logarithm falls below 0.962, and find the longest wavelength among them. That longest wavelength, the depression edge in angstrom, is 4477.21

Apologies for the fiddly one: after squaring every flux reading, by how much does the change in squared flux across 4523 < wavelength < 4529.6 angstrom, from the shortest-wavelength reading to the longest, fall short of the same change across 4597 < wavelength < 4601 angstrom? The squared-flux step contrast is 12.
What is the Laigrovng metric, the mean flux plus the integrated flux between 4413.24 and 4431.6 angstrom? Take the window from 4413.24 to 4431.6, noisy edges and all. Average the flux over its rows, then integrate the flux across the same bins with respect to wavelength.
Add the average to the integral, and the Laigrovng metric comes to 170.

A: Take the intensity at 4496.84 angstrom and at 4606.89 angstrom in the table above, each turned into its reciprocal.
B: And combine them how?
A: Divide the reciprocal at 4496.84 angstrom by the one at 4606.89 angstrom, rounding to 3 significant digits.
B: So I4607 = 1.11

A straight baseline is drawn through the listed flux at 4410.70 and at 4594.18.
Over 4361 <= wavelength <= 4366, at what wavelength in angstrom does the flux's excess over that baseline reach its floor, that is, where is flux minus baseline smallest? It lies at 4364.23 angstrom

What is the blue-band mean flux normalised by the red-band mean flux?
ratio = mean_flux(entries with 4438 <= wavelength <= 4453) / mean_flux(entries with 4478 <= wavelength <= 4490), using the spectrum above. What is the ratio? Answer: 0.980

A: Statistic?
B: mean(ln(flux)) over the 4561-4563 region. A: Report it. 2.29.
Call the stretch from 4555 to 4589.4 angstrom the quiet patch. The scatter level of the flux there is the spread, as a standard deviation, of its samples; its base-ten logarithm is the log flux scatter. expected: -0.44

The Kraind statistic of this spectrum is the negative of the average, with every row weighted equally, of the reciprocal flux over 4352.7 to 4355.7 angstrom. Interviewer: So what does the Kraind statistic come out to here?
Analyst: -0.132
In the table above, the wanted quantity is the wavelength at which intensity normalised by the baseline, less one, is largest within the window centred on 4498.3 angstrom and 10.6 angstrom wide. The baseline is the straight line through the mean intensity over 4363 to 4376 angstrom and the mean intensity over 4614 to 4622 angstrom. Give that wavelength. 4499.95 angstrom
